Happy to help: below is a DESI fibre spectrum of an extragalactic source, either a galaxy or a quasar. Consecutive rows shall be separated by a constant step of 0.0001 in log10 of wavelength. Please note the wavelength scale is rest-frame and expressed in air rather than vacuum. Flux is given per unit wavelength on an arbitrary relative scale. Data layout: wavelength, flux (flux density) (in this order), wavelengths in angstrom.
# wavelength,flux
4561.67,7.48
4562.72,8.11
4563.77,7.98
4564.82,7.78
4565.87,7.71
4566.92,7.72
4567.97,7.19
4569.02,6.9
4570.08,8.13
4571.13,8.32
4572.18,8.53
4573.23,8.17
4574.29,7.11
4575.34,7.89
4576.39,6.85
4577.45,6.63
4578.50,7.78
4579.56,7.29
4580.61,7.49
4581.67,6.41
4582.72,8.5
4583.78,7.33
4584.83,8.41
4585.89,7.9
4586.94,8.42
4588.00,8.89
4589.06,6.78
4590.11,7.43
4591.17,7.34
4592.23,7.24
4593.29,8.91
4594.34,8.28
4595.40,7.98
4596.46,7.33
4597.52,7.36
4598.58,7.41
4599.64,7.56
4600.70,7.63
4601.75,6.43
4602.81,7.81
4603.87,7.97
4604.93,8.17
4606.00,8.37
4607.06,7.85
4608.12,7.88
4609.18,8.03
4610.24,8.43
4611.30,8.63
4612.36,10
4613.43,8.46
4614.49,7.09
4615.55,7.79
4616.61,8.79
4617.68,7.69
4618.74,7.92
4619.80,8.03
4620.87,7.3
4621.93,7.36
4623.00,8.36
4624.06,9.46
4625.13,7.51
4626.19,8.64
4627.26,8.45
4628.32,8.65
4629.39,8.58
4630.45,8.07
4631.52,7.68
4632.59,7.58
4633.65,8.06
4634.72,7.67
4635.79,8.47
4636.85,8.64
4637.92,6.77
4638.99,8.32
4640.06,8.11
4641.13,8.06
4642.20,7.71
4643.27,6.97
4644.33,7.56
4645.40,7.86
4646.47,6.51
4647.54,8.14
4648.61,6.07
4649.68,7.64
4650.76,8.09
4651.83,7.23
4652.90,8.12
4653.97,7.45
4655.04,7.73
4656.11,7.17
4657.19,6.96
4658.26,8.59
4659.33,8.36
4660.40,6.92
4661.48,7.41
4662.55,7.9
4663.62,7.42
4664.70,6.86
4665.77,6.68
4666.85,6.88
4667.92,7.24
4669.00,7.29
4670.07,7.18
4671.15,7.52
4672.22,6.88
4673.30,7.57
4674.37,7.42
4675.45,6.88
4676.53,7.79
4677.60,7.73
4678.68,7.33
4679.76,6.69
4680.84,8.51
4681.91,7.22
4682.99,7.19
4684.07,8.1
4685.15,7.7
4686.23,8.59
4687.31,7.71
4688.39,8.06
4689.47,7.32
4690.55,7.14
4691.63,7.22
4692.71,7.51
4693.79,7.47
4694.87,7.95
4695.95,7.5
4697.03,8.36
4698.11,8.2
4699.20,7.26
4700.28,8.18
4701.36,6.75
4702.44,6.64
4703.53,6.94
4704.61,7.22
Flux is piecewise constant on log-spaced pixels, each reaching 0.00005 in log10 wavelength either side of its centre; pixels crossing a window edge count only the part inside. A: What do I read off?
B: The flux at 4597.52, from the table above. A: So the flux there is 7.36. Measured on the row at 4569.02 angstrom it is 6.9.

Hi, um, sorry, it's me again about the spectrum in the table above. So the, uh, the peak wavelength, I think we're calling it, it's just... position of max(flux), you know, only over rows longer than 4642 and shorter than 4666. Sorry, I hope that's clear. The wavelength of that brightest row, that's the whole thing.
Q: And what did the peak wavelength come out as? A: 4658.26 angstrom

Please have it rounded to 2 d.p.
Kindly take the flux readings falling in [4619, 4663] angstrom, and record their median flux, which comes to 7.86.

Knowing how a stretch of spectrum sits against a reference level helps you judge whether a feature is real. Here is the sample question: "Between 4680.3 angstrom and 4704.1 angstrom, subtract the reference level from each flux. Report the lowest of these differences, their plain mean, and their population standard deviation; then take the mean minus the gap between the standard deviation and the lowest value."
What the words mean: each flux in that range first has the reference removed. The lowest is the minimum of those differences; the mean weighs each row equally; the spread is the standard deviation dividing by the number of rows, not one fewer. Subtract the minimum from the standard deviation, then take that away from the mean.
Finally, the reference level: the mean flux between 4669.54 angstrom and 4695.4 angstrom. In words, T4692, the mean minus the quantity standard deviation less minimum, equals -1.4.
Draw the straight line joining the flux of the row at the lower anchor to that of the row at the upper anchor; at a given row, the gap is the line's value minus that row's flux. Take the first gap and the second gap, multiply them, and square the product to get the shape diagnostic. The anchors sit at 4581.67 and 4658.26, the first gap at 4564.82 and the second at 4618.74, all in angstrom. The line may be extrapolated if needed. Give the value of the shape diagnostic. 0.7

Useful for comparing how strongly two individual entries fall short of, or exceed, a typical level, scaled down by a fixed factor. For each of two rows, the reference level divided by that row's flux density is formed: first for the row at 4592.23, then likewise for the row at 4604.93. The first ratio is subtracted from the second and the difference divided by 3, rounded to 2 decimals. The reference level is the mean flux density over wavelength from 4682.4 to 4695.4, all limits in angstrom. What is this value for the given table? -0.04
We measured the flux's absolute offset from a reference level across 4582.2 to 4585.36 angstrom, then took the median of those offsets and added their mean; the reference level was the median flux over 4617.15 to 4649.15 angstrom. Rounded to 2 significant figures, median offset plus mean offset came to 1.1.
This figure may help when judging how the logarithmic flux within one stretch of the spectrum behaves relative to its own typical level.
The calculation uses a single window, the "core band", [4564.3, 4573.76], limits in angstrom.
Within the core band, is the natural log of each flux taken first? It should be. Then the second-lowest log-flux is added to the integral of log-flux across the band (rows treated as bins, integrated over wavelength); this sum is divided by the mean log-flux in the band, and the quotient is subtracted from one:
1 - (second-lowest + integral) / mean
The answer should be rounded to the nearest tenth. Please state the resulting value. -9.4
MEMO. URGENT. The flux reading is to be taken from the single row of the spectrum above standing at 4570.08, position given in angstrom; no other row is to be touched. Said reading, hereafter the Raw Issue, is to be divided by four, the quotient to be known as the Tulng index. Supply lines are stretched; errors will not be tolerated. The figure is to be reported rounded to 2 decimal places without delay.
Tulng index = 2.03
